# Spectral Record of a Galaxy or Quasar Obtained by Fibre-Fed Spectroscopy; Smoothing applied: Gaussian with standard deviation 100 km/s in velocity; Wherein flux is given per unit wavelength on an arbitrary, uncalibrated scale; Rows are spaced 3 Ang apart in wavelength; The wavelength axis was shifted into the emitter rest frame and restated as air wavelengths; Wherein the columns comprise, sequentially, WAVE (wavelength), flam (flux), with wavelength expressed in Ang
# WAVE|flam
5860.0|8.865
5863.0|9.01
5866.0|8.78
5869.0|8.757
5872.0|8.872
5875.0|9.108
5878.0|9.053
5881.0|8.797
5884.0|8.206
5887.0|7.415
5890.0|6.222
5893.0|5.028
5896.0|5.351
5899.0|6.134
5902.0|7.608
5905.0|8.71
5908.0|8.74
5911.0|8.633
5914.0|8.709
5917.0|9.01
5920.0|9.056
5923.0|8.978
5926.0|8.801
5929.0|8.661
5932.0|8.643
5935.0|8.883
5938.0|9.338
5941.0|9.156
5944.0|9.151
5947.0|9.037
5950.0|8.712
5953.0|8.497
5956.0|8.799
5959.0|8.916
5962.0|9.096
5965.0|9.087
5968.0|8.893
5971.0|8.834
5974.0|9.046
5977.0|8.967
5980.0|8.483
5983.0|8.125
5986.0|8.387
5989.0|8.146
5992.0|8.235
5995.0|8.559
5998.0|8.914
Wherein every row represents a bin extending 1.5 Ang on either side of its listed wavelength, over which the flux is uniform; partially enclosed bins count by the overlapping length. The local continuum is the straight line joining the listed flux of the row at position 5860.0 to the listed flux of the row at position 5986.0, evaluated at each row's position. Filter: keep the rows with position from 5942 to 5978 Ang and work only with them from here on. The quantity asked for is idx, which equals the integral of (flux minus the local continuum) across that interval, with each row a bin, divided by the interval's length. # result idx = 0.44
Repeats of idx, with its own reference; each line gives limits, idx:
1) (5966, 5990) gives 0.21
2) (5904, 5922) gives 0.15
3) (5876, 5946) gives -0.47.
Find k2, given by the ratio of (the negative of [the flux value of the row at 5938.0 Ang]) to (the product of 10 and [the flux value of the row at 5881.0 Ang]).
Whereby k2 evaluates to -0.106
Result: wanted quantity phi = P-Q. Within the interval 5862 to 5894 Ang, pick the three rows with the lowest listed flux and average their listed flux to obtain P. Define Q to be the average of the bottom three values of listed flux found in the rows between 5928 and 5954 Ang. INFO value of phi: -2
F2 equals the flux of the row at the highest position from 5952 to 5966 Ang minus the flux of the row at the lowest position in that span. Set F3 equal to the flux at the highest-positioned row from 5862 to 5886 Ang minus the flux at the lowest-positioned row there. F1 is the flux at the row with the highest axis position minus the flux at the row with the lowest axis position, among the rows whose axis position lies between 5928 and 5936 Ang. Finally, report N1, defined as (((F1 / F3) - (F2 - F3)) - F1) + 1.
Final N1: -1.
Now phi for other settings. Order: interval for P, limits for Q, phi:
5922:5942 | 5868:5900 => 3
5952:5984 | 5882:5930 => 3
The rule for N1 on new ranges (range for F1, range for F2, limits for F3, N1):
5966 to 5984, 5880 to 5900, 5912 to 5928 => -4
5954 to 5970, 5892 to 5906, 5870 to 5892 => -5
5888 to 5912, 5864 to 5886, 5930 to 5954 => -17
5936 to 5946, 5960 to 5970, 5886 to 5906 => 3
